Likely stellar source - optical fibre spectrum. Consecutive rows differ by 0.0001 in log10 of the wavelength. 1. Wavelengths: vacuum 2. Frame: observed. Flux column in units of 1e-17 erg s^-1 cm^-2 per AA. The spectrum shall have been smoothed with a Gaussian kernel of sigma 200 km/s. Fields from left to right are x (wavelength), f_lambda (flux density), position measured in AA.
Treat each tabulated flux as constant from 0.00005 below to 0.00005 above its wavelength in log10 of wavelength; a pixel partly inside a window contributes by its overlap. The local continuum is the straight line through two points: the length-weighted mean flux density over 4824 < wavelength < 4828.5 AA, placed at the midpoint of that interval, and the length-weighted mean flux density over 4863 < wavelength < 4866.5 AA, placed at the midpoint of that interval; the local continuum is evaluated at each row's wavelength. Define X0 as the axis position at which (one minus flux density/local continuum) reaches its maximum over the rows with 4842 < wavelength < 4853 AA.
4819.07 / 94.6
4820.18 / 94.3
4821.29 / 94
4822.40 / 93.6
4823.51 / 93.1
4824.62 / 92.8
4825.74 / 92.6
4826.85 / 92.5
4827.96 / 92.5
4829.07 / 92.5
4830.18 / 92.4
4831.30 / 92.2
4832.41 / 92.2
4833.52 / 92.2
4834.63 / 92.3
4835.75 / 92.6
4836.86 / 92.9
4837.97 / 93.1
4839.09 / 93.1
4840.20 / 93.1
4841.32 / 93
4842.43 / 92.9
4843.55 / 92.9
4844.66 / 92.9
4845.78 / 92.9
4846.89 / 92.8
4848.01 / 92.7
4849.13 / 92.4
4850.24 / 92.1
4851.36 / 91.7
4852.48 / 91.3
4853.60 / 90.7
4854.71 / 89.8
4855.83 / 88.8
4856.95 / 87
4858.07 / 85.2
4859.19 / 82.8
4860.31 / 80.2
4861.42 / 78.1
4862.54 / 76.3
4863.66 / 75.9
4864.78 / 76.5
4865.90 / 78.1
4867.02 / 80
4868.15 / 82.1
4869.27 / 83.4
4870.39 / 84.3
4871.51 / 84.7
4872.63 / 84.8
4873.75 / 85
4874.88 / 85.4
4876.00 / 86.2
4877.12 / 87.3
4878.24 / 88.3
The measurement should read 4842.43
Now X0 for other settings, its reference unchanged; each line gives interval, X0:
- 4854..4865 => 4862.54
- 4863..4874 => 4863.66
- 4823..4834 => 4823.51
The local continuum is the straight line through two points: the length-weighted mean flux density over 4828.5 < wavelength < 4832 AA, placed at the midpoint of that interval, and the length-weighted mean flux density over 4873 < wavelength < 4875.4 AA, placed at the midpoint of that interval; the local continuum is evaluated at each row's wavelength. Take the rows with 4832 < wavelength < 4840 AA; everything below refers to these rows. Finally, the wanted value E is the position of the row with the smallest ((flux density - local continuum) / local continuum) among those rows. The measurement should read 4832.41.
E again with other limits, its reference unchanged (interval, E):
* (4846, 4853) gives 4852.48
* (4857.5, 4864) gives 4863.66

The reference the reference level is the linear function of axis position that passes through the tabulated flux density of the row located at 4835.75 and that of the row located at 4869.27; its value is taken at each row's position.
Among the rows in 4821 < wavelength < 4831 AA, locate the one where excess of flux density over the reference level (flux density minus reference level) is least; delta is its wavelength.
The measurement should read 4823.51 AA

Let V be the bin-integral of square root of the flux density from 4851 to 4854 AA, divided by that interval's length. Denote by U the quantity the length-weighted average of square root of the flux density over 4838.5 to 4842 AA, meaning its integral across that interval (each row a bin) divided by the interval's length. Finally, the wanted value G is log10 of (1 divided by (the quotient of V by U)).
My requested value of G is 0.005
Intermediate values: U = 9.64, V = 9.53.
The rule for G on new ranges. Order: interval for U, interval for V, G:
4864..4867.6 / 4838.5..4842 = -0.039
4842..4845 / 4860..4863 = 0.037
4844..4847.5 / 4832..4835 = 0.001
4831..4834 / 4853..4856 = 0.006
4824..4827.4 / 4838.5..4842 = -0.002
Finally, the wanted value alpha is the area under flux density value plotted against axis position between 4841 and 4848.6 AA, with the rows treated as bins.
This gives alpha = 706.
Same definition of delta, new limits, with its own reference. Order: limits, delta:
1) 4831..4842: 4831.30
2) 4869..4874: 4869.27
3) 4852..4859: 4858.07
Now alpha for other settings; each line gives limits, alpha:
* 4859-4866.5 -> 586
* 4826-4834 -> 739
